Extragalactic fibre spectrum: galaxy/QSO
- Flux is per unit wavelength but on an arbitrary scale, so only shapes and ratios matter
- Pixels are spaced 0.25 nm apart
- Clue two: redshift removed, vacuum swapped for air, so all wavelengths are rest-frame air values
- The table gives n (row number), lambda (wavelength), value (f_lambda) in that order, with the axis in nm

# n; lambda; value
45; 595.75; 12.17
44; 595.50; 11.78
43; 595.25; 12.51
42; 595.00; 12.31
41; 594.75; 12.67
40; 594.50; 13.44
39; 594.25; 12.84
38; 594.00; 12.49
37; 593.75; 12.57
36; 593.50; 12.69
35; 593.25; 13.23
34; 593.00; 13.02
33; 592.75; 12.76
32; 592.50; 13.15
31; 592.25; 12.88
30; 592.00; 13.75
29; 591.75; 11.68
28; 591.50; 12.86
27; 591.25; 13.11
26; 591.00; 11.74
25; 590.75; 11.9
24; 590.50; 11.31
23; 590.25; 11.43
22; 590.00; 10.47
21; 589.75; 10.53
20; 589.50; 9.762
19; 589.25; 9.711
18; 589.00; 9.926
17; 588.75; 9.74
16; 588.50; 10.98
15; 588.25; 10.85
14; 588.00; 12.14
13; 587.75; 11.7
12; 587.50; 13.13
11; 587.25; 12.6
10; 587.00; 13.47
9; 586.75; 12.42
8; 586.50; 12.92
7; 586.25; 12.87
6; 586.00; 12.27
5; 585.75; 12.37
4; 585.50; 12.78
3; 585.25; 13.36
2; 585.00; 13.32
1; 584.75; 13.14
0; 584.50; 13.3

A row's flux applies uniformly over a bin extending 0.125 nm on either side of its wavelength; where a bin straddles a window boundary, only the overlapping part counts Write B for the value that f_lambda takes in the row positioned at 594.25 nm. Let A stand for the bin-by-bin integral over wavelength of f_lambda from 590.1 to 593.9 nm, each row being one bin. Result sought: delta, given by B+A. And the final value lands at 60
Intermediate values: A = 47.6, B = 12.84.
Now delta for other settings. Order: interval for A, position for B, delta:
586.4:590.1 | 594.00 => 54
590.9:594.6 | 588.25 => 58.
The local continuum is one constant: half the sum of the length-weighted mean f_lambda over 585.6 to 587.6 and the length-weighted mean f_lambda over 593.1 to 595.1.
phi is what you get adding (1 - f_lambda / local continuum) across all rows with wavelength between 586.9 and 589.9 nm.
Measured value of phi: 1.5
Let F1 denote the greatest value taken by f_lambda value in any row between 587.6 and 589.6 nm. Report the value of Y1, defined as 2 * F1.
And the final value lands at 24.3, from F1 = 12.14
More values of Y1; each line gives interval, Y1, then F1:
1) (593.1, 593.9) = 26.5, 13.23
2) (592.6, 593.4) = 26.5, 13.23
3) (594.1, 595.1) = 26.9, 13.44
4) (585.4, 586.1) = 25.6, 12.78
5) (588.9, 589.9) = 21.1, 10.53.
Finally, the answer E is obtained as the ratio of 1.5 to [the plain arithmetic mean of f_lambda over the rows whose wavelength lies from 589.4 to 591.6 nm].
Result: 0.131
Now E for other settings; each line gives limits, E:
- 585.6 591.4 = 0.129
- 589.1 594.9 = 0.123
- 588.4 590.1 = 0.148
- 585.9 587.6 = 0.117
